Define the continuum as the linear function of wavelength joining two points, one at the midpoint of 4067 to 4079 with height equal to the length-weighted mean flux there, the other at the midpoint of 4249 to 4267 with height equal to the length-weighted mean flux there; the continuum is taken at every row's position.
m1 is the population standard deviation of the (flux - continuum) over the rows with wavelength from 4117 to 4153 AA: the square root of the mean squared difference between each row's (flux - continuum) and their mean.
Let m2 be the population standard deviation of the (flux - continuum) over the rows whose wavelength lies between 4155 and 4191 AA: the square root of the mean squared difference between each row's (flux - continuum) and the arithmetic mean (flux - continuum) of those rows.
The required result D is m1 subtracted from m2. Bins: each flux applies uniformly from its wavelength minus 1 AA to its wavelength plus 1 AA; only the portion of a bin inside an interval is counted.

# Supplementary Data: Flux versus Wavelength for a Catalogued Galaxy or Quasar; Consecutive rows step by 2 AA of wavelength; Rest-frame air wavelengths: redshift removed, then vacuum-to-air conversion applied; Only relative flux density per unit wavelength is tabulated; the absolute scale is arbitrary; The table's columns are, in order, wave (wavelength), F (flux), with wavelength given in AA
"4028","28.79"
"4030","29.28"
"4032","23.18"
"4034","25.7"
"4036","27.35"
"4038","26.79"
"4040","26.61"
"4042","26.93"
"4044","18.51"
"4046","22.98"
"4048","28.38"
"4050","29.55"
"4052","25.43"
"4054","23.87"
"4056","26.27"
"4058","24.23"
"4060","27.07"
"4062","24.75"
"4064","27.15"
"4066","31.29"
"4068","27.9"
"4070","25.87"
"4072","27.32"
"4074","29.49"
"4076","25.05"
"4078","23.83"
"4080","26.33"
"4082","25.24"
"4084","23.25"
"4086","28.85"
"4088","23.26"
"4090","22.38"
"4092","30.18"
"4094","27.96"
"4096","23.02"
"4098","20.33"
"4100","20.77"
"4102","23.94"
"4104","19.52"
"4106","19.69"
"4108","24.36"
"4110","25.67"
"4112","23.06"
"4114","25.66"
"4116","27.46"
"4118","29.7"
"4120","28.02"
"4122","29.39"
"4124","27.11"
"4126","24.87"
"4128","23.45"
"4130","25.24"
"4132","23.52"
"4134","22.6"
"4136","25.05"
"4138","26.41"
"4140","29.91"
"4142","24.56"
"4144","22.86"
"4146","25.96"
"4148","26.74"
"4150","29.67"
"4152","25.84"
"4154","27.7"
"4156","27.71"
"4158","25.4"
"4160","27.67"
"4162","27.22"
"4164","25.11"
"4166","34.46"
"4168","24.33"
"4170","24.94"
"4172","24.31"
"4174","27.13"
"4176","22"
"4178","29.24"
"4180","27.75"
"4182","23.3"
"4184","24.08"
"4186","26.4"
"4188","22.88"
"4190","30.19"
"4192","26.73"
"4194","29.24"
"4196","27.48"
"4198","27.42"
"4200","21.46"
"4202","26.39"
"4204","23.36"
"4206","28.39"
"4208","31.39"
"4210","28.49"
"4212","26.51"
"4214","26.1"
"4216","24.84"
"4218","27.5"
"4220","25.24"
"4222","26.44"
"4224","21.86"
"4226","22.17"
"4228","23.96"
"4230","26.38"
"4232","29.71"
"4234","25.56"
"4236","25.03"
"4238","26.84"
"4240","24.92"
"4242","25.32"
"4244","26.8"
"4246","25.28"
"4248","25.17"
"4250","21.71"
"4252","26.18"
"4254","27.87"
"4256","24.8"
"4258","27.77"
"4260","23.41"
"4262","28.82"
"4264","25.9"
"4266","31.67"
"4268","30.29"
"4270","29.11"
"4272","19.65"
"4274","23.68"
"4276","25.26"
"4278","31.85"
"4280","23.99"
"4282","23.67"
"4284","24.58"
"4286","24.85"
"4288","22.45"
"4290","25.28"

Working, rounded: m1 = 2.3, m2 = 2.92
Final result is 0.59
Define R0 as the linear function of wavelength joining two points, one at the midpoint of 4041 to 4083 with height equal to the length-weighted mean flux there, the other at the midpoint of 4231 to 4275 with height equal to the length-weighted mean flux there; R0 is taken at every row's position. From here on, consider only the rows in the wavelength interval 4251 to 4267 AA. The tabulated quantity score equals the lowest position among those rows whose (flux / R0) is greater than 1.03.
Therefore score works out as 4254 AA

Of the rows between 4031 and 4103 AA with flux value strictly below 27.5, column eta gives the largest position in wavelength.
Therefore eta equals 4102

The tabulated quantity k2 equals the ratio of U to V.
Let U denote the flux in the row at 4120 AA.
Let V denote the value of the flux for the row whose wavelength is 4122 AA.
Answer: 0.95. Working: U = 28.02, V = 29.39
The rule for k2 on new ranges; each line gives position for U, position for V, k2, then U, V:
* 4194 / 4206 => 1.03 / 29.24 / 28.39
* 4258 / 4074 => 0.94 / 27.77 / 29.49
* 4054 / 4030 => 0.82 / 23.87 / 29.28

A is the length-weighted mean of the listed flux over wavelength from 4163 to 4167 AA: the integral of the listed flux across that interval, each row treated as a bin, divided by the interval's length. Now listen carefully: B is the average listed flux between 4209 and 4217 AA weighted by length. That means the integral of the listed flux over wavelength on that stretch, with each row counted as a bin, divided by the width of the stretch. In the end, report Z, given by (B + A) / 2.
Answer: 28.1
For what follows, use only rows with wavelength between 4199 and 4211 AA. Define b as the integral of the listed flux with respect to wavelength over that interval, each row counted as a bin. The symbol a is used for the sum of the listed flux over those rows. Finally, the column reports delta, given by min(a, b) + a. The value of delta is 319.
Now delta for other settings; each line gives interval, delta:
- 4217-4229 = 294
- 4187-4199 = 328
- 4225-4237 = 306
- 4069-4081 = 316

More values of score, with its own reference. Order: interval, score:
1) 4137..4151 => 4140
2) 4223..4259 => 4232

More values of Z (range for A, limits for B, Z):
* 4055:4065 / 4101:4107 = 23.5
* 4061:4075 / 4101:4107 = 24.4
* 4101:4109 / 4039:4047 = 22.8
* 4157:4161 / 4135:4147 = 26.2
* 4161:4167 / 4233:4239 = 27.4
